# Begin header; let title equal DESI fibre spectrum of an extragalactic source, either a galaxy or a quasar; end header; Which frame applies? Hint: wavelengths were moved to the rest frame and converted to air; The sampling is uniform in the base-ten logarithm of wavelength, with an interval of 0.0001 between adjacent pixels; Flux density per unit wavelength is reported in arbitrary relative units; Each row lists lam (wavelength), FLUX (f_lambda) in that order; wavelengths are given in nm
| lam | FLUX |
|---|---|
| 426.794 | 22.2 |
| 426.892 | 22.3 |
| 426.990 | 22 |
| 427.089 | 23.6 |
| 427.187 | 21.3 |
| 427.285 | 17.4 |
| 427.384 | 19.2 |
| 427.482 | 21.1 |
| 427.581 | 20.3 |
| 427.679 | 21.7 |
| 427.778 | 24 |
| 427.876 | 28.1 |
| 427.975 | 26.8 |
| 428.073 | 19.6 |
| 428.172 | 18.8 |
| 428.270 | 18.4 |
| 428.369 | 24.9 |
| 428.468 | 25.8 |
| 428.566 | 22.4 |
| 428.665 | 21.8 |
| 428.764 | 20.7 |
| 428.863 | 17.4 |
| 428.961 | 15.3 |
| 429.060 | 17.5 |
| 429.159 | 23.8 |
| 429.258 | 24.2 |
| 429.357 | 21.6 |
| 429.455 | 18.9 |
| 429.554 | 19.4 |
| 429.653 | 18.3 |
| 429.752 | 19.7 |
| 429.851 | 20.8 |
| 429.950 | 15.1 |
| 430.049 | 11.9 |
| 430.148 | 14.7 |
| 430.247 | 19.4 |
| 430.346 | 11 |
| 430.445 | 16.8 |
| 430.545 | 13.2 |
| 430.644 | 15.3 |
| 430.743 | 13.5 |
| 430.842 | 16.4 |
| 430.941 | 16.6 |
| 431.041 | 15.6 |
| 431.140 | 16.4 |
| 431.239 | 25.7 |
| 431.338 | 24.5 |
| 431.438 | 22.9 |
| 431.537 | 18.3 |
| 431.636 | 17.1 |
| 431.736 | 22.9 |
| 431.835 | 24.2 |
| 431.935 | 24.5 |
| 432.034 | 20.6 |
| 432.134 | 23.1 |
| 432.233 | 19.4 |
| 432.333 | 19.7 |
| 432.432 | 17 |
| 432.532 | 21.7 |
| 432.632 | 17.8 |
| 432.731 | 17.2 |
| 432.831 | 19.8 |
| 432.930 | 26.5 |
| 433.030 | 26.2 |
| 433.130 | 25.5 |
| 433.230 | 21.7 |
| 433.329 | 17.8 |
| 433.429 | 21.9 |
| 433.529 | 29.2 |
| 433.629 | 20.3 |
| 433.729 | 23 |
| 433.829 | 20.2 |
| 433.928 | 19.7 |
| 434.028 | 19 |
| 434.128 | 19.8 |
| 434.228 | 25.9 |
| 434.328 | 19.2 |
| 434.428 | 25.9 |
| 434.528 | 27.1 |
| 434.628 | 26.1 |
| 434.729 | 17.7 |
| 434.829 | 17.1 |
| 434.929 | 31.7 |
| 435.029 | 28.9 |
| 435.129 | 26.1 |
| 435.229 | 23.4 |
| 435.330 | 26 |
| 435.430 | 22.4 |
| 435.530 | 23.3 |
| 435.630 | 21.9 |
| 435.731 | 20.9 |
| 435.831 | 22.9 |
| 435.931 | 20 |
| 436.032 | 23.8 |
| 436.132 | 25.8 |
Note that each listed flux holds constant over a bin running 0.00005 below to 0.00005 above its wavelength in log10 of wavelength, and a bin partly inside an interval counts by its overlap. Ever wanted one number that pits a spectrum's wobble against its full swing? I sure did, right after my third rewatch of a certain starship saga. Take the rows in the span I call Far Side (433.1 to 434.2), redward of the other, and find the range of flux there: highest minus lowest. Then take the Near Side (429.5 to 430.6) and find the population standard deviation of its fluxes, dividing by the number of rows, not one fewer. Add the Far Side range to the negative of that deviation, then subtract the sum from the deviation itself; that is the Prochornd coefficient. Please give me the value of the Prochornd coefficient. -4.9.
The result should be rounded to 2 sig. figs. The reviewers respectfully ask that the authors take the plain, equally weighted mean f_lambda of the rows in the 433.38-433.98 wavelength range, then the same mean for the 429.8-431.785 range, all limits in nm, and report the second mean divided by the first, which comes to 0.78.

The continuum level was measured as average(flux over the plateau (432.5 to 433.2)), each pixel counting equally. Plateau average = 22.1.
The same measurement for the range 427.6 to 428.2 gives 23.2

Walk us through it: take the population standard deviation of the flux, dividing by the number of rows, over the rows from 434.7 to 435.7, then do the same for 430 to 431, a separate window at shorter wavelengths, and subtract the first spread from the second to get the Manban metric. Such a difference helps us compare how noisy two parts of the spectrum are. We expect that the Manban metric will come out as -1.9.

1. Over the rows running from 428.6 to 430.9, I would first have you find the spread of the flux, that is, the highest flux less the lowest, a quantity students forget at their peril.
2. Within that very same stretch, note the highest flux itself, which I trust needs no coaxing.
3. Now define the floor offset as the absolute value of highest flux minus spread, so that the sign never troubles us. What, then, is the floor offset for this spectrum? 11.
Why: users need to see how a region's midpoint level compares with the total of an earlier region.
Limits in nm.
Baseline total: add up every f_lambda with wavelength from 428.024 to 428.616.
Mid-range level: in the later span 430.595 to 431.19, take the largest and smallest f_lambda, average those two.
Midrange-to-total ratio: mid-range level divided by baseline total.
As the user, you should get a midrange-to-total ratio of 0.116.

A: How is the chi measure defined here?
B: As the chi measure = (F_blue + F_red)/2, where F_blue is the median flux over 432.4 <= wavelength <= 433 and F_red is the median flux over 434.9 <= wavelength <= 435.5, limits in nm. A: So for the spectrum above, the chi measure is 22.4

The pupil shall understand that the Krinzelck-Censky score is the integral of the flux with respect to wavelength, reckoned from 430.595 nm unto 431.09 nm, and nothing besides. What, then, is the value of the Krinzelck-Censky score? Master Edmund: 7.7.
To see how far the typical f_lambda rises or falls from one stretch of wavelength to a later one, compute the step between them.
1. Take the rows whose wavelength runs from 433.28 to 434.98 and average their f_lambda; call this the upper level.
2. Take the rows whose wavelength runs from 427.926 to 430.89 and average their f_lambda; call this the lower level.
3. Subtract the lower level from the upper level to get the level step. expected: 3.7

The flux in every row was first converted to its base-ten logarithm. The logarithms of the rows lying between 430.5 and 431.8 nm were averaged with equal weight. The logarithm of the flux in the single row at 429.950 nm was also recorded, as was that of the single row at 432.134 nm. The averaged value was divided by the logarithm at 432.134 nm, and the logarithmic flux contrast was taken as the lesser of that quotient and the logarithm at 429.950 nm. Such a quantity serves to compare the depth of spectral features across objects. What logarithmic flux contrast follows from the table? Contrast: 0.92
